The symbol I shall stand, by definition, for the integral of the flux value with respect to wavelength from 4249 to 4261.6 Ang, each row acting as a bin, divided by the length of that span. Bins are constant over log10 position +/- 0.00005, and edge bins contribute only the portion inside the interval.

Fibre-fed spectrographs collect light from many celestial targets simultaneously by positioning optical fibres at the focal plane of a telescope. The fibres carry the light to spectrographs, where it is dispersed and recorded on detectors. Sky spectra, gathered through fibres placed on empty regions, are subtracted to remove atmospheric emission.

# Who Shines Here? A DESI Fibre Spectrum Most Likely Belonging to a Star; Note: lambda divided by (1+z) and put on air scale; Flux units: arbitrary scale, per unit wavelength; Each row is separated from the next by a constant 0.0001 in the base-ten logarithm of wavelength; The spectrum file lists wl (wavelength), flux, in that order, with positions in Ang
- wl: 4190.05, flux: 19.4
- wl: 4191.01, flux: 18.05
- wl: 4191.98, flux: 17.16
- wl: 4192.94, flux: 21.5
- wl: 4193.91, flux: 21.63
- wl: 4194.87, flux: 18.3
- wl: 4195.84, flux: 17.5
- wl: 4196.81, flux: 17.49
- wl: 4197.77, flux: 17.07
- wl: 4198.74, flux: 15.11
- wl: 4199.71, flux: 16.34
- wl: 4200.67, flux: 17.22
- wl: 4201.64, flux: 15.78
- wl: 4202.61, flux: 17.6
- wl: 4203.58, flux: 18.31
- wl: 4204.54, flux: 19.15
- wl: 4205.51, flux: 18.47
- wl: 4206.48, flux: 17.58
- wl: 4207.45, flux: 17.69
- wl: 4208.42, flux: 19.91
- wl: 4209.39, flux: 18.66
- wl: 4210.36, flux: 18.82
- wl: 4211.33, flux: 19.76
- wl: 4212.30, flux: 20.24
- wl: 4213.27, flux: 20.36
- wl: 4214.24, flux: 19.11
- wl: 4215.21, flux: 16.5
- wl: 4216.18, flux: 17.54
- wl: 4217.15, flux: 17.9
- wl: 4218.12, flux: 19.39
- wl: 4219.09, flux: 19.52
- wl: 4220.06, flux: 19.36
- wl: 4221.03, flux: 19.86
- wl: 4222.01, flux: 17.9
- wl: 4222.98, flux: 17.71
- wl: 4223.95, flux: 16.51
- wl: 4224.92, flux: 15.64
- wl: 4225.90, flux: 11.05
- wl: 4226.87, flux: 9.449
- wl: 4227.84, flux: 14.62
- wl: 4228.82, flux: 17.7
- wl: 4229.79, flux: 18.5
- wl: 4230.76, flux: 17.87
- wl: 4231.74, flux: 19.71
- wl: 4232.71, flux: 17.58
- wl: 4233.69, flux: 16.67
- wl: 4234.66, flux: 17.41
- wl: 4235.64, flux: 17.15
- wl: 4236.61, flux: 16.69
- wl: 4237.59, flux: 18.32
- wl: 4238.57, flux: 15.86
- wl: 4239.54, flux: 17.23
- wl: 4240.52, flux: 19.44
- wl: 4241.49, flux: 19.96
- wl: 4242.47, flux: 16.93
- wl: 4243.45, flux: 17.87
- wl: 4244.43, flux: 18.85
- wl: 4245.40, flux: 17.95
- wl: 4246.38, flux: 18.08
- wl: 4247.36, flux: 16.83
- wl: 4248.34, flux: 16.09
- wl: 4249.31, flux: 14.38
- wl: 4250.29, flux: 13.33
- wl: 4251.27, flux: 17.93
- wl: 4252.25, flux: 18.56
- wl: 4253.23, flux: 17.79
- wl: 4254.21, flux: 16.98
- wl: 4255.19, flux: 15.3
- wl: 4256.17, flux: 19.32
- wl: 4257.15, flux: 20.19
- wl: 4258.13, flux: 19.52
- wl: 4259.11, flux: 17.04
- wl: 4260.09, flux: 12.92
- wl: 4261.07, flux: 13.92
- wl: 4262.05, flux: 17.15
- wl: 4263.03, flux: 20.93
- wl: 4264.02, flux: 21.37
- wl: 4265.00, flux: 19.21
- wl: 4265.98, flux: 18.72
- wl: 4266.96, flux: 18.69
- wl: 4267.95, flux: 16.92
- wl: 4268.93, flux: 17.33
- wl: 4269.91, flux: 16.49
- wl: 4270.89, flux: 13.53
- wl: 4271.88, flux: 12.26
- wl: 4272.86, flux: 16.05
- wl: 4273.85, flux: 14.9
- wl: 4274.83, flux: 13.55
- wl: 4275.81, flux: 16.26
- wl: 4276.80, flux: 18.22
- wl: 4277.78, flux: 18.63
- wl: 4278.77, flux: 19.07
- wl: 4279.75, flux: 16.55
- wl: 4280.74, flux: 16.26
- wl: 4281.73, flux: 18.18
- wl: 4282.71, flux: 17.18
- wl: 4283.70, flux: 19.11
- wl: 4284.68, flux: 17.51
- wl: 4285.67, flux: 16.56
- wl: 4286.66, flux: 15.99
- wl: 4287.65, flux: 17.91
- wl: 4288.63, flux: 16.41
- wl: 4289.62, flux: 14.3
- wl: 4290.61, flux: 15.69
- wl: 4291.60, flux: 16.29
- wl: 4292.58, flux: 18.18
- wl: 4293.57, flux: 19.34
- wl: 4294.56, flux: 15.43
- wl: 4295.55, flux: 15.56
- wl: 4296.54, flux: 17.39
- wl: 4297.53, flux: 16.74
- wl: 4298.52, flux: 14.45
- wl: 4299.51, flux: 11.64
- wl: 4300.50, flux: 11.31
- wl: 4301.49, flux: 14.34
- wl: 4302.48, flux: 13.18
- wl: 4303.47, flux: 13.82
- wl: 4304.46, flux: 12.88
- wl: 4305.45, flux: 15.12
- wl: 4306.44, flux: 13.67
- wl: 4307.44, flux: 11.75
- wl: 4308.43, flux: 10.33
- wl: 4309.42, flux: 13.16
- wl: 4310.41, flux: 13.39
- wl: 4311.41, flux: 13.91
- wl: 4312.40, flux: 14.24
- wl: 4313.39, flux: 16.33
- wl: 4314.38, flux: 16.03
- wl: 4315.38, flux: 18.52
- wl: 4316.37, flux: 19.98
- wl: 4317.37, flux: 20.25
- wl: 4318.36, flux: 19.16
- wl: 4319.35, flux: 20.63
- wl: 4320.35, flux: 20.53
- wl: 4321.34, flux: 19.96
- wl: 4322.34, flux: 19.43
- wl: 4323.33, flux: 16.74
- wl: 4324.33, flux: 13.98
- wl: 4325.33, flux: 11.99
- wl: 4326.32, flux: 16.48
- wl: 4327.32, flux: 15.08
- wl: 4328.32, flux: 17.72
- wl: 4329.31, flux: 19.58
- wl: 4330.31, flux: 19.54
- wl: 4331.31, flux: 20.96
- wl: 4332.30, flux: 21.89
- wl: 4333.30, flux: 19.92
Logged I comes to 16.7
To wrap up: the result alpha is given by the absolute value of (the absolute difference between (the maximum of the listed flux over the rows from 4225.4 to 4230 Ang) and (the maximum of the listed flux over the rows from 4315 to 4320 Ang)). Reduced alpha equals 2.1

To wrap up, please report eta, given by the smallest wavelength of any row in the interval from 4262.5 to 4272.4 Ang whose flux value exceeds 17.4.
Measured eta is 4263.03 Ang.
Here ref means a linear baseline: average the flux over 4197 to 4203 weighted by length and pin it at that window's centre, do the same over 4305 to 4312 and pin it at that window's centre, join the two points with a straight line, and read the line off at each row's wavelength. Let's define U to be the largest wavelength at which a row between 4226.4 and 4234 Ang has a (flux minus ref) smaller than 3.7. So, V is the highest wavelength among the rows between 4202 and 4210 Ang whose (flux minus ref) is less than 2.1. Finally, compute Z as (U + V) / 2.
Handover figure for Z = 4220.6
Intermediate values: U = 4233.69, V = 4207.45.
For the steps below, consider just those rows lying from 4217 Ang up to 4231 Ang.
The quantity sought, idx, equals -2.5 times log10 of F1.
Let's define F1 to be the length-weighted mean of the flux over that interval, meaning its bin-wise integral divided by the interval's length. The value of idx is -3.07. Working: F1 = 16.8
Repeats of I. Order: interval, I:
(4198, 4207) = 17.3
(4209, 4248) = 17.7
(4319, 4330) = 17.4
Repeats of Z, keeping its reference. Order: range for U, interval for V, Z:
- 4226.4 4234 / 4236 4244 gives 4238.1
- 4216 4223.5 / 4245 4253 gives 4236.6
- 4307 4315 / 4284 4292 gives 4302.5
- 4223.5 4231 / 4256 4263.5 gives 4245.9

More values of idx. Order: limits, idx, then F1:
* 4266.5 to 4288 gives -3.06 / 16.7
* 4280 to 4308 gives -2.98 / 15.6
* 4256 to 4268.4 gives -3.15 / 18.1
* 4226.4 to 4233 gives -3.04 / 16.5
